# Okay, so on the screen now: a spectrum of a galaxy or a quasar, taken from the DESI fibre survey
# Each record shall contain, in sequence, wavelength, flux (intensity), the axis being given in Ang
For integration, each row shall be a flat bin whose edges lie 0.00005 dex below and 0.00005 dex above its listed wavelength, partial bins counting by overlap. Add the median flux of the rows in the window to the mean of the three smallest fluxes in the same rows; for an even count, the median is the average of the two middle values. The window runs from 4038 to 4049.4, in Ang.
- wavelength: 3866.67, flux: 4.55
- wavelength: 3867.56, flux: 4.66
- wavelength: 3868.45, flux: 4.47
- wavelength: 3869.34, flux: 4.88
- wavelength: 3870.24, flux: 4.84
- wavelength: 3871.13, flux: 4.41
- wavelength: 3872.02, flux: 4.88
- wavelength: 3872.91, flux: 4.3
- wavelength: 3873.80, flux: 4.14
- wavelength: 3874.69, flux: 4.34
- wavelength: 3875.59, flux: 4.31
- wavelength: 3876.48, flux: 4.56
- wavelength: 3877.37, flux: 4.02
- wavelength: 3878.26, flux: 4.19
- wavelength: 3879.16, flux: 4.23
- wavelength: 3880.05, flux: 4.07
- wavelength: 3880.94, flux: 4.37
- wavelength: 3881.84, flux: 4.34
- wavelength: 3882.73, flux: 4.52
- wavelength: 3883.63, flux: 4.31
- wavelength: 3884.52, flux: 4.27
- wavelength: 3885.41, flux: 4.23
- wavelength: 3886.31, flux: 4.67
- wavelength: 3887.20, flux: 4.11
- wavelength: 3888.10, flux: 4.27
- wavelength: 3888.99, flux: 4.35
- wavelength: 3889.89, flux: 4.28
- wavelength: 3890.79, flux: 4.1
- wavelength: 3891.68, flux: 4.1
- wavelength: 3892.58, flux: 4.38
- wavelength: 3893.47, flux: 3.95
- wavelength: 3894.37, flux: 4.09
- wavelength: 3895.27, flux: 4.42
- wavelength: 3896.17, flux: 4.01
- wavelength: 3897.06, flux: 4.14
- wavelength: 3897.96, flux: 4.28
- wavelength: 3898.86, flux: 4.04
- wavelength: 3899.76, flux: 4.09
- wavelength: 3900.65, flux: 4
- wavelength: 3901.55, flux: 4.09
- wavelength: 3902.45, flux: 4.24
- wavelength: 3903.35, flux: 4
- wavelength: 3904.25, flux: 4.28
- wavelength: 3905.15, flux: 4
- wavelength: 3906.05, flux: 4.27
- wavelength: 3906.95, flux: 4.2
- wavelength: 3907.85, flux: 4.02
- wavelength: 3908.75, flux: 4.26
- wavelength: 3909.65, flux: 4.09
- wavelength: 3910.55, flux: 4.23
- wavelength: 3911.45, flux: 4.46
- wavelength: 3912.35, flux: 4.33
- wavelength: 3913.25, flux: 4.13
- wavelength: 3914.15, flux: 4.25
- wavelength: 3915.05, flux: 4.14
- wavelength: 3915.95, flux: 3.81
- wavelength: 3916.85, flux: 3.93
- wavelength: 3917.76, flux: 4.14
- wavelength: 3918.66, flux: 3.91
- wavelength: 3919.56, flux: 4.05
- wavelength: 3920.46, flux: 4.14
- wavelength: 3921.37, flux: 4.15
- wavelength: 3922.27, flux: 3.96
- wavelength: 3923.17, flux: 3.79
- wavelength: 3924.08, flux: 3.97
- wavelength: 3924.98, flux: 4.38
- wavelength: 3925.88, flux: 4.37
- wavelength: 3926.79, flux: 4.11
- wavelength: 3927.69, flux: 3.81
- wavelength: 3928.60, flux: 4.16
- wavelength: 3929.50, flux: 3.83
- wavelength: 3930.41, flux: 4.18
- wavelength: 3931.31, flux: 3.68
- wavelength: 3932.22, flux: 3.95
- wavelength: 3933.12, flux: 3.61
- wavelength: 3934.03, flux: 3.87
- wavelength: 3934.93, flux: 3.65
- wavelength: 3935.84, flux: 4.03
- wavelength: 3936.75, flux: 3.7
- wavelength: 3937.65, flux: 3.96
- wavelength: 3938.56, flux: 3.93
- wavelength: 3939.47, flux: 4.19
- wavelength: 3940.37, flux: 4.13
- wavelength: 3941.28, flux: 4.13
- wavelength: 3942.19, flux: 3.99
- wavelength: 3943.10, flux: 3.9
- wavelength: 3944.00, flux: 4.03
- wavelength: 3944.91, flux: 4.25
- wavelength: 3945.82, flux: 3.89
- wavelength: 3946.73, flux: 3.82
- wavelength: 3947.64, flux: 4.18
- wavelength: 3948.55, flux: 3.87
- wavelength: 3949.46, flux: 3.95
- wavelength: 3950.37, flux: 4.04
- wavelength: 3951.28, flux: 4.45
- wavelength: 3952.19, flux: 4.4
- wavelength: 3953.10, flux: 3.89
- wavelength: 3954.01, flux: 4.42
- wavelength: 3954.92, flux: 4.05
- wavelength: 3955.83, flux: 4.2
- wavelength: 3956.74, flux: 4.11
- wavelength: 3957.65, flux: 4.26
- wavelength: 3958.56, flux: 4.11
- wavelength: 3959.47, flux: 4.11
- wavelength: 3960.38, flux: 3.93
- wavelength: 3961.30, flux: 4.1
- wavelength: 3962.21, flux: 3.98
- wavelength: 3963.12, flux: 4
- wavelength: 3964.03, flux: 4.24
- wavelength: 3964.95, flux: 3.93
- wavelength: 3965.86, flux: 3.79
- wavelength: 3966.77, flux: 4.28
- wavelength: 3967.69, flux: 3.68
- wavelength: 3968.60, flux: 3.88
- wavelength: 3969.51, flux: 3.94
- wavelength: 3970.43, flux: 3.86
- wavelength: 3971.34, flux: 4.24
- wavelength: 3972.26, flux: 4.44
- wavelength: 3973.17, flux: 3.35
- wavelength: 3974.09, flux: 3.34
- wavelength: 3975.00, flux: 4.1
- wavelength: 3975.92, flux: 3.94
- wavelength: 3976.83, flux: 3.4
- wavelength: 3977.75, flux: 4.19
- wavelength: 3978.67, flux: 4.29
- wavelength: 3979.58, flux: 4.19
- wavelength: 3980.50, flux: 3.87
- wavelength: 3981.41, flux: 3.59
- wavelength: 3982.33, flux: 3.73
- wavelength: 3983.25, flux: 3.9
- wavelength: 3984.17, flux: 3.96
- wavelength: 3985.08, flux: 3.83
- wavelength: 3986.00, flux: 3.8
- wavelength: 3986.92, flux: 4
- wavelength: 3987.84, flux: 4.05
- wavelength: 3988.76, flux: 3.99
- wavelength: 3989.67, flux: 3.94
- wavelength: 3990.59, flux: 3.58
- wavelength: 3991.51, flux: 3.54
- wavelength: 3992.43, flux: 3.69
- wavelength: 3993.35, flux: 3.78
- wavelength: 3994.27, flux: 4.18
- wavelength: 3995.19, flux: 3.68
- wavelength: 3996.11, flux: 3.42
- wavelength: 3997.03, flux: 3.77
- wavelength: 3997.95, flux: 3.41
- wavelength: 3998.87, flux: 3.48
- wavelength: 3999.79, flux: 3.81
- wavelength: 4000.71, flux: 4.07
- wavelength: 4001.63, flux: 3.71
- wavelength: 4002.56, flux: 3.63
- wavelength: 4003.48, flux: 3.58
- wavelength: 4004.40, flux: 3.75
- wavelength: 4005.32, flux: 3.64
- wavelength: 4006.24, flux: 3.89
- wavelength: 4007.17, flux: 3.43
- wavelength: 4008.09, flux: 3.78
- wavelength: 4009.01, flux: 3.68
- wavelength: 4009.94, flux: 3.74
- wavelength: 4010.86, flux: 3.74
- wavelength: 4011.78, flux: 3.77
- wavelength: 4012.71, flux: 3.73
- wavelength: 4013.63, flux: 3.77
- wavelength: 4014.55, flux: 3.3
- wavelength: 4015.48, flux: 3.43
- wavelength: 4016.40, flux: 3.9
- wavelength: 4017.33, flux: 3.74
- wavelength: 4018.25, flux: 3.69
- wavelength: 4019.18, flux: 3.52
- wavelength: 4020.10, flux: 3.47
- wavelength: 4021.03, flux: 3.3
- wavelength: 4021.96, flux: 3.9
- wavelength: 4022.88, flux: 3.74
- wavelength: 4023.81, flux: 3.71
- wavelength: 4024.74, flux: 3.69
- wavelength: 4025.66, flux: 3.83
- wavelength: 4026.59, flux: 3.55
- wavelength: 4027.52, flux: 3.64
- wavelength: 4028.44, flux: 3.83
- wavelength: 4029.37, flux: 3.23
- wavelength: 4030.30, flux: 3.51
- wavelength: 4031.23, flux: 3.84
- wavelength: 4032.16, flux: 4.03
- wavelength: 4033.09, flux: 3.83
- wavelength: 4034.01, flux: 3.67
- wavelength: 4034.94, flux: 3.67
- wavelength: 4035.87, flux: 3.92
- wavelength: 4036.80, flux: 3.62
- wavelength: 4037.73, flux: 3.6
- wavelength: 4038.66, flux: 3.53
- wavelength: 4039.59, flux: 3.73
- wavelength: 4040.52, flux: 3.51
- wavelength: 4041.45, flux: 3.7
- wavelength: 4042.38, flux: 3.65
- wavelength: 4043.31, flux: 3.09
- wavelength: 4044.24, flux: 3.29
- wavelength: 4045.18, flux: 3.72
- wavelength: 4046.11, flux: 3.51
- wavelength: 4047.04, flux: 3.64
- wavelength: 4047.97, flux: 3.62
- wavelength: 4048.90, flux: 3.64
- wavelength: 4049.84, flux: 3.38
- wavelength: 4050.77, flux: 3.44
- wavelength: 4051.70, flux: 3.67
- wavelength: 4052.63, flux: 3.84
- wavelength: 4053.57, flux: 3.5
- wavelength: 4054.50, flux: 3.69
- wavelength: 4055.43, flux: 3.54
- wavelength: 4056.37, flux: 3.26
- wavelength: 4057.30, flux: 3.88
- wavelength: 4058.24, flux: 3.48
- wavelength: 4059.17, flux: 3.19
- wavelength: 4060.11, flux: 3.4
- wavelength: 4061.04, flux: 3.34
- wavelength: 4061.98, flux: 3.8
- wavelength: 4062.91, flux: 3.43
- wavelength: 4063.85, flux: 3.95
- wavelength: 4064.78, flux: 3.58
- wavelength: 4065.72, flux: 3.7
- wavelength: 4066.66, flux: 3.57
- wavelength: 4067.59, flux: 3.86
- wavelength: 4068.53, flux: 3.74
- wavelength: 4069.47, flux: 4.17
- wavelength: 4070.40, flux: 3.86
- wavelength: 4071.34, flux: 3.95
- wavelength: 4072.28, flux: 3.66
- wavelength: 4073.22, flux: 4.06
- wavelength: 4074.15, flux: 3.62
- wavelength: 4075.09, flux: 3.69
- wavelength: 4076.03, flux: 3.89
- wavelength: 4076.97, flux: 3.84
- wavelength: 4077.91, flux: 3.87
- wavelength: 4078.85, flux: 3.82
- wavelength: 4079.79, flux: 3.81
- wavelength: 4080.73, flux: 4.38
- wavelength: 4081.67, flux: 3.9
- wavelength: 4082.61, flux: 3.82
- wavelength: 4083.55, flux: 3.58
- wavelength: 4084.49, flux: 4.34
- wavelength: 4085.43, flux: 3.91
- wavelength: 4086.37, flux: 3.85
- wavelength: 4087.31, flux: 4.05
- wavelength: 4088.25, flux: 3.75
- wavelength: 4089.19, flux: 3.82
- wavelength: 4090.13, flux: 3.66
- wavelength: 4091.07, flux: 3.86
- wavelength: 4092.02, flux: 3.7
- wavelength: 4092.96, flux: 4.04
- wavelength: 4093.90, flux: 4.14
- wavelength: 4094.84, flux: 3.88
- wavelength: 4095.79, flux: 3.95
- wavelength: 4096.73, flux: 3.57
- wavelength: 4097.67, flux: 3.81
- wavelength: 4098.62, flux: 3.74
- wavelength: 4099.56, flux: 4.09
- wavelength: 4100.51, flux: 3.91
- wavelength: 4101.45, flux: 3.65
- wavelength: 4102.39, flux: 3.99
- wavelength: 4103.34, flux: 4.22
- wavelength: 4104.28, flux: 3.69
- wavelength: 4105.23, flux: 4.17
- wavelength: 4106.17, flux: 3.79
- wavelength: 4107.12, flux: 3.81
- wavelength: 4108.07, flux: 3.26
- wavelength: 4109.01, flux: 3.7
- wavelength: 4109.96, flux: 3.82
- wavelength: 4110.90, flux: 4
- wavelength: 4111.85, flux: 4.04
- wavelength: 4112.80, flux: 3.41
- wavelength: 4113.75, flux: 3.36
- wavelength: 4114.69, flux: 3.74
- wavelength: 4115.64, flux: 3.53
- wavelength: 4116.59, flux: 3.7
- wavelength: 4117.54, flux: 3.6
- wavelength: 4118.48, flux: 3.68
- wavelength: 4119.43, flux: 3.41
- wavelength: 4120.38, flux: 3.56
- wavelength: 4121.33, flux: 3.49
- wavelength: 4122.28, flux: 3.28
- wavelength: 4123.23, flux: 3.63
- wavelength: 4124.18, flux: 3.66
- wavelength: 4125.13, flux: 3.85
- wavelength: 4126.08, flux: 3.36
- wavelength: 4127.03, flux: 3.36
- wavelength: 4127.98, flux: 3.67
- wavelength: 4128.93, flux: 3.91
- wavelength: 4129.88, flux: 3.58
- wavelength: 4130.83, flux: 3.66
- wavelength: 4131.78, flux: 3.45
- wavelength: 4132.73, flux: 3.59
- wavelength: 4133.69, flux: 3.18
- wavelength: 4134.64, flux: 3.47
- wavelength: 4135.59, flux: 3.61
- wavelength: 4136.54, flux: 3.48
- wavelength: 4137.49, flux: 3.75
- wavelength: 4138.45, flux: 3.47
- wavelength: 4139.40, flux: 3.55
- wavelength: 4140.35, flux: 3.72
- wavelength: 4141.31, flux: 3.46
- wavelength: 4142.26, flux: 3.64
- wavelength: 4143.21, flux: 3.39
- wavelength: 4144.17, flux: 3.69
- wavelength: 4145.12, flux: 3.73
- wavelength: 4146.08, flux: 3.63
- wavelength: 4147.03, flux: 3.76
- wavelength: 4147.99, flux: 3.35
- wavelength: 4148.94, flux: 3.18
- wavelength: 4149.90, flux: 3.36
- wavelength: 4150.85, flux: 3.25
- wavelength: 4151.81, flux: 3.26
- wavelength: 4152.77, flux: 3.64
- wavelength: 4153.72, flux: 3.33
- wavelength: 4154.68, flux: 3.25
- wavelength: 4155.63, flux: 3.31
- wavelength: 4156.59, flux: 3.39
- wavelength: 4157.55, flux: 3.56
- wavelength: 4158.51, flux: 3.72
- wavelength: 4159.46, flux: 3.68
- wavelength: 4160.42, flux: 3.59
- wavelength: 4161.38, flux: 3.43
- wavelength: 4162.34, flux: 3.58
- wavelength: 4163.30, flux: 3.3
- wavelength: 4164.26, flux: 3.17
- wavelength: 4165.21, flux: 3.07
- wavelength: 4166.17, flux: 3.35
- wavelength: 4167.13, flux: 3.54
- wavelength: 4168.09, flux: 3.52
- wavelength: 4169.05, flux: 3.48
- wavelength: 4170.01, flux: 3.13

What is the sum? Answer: 6.93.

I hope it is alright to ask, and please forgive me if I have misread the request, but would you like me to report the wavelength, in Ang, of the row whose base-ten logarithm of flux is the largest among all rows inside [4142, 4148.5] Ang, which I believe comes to 4147.03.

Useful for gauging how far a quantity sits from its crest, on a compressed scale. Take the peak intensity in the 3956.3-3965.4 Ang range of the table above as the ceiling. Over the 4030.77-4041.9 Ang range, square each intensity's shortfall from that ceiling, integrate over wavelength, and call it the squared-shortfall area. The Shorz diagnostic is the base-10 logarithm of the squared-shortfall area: 0.5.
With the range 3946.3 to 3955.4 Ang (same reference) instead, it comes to -0.2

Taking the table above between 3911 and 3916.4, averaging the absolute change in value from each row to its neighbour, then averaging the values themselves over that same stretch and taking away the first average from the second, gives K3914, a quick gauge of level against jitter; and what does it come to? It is 4.0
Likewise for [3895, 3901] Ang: 4.0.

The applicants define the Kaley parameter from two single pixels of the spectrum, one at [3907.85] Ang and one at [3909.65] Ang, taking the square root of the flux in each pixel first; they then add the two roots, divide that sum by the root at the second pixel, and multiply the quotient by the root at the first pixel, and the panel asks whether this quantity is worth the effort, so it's 3.99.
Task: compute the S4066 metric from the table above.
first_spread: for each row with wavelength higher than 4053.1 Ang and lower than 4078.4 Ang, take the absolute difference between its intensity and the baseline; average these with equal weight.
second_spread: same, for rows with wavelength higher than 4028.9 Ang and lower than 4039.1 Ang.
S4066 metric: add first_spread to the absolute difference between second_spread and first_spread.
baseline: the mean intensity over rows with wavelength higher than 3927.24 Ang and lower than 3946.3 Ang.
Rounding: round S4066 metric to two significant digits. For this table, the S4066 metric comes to 0.29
